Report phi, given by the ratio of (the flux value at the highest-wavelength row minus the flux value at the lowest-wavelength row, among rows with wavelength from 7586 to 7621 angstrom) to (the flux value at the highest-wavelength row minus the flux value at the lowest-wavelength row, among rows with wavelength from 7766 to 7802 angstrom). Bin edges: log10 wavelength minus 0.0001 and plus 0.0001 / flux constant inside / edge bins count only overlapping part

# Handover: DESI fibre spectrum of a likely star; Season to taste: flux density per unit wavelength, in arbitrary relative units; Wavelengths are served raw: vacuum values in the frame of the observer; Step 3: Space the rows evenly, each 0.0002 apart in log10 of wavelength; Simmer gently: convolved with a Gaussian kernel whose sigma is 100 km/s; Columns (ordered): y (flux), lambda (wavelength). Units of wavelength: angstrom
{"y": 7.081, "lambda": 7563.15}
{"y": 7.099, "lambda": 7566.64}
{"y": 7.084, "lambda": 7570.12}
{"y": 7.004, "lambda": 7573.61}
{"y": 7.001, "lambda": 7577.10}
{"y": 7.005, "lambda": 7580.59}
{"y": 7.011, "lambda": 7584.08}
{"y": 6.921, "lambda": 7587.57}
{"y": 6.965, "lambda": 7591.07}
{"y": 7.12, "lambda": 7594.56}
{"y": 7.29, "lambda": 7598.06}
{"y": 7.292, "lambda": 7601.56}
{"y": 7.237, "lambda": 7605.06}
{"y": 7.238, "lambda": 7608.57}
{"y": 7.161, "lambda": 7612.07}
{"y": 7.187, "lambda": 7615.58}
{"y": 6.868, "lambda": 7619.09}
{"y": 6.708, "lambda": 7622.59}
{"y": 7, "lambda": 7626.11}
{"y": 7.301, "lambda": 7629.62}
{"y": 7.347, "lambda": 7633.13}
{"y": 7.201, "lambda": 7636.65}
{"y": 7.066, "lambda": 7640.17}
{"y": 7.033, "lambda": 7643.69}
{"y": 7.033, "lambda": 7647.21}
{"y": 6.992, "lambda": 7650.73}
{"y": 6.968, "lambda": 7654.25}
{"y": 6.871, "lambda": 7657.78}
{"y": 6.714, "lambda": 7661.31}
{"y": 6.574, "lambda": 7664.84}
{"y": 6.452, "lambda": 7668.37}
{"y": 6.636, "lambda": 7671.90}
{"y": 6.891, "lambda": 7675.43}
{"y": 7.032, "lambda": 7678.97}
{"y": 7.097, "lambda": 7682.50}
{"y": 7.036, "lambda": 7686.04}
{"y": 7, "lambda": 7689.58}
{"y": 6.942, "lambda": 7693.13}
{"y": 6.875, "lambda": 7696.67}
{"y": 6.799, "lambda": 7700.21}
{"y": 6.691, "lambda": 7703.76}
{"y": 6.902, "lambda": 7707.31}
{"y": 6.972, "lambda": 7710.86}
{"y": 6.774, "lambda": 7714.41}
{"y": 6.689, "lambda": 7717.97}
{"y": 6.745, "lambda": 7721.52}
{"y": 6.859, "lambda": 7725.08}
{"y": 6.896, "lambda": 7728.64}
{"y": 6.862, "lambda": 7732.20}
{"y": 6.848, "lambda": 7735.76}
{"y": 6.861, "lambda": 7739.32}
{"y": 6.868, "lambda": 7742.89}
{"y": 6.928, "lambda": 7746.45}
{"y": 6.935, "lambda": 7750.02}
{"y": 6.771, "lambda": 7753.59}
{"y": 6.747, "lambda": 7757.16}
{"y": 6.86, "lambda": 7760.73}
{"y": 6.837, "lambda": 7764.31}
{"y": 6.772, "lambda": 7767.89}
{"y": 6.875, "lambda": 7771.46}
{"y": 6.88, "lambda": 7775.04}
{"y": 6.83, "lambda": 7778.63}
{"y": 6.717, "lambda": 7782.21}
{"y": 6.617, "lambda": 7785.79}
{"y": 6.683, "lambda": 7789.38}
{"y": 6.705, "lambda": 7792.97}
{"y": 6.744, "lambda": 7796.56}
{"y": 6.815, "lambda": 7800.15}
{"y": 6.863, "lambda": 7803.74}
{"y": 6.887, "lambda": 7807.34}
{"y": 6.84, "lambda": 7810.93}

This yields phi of -1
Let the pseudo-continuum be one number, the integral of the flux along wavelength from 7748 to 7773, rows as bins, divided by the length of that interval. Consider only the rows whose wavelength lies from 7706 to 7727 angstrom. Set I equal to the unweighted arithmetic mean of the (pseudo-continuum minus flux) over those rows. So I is 0.01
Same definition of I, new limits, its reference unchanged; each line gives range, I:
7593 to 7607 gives -0.41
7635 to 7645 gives -0.27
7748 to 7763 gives 0.00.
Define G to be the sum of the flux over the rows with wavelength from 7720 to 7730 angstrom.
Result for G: 20.5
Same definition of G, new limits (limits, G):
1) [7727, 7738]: 20.6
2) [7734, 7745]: 20.6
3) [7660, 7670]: 19.7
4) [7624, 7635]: 21.6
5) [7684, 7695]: 21.0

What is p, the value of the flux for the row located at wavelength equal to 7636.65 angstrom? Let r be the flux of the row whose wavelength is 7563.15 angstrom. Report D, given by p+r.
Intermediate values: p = 7.201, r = 7.081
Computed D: 14.3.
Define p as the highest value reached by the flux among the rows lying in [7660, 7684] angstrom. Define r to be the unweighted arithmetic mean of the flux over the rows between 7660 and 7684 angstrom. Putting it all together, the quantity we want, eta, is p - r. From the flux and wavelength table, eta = 0.326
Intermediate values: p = 7.097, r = 6.77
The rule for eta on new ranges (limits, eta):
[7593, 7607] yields 0.057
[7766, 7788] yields 0.098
